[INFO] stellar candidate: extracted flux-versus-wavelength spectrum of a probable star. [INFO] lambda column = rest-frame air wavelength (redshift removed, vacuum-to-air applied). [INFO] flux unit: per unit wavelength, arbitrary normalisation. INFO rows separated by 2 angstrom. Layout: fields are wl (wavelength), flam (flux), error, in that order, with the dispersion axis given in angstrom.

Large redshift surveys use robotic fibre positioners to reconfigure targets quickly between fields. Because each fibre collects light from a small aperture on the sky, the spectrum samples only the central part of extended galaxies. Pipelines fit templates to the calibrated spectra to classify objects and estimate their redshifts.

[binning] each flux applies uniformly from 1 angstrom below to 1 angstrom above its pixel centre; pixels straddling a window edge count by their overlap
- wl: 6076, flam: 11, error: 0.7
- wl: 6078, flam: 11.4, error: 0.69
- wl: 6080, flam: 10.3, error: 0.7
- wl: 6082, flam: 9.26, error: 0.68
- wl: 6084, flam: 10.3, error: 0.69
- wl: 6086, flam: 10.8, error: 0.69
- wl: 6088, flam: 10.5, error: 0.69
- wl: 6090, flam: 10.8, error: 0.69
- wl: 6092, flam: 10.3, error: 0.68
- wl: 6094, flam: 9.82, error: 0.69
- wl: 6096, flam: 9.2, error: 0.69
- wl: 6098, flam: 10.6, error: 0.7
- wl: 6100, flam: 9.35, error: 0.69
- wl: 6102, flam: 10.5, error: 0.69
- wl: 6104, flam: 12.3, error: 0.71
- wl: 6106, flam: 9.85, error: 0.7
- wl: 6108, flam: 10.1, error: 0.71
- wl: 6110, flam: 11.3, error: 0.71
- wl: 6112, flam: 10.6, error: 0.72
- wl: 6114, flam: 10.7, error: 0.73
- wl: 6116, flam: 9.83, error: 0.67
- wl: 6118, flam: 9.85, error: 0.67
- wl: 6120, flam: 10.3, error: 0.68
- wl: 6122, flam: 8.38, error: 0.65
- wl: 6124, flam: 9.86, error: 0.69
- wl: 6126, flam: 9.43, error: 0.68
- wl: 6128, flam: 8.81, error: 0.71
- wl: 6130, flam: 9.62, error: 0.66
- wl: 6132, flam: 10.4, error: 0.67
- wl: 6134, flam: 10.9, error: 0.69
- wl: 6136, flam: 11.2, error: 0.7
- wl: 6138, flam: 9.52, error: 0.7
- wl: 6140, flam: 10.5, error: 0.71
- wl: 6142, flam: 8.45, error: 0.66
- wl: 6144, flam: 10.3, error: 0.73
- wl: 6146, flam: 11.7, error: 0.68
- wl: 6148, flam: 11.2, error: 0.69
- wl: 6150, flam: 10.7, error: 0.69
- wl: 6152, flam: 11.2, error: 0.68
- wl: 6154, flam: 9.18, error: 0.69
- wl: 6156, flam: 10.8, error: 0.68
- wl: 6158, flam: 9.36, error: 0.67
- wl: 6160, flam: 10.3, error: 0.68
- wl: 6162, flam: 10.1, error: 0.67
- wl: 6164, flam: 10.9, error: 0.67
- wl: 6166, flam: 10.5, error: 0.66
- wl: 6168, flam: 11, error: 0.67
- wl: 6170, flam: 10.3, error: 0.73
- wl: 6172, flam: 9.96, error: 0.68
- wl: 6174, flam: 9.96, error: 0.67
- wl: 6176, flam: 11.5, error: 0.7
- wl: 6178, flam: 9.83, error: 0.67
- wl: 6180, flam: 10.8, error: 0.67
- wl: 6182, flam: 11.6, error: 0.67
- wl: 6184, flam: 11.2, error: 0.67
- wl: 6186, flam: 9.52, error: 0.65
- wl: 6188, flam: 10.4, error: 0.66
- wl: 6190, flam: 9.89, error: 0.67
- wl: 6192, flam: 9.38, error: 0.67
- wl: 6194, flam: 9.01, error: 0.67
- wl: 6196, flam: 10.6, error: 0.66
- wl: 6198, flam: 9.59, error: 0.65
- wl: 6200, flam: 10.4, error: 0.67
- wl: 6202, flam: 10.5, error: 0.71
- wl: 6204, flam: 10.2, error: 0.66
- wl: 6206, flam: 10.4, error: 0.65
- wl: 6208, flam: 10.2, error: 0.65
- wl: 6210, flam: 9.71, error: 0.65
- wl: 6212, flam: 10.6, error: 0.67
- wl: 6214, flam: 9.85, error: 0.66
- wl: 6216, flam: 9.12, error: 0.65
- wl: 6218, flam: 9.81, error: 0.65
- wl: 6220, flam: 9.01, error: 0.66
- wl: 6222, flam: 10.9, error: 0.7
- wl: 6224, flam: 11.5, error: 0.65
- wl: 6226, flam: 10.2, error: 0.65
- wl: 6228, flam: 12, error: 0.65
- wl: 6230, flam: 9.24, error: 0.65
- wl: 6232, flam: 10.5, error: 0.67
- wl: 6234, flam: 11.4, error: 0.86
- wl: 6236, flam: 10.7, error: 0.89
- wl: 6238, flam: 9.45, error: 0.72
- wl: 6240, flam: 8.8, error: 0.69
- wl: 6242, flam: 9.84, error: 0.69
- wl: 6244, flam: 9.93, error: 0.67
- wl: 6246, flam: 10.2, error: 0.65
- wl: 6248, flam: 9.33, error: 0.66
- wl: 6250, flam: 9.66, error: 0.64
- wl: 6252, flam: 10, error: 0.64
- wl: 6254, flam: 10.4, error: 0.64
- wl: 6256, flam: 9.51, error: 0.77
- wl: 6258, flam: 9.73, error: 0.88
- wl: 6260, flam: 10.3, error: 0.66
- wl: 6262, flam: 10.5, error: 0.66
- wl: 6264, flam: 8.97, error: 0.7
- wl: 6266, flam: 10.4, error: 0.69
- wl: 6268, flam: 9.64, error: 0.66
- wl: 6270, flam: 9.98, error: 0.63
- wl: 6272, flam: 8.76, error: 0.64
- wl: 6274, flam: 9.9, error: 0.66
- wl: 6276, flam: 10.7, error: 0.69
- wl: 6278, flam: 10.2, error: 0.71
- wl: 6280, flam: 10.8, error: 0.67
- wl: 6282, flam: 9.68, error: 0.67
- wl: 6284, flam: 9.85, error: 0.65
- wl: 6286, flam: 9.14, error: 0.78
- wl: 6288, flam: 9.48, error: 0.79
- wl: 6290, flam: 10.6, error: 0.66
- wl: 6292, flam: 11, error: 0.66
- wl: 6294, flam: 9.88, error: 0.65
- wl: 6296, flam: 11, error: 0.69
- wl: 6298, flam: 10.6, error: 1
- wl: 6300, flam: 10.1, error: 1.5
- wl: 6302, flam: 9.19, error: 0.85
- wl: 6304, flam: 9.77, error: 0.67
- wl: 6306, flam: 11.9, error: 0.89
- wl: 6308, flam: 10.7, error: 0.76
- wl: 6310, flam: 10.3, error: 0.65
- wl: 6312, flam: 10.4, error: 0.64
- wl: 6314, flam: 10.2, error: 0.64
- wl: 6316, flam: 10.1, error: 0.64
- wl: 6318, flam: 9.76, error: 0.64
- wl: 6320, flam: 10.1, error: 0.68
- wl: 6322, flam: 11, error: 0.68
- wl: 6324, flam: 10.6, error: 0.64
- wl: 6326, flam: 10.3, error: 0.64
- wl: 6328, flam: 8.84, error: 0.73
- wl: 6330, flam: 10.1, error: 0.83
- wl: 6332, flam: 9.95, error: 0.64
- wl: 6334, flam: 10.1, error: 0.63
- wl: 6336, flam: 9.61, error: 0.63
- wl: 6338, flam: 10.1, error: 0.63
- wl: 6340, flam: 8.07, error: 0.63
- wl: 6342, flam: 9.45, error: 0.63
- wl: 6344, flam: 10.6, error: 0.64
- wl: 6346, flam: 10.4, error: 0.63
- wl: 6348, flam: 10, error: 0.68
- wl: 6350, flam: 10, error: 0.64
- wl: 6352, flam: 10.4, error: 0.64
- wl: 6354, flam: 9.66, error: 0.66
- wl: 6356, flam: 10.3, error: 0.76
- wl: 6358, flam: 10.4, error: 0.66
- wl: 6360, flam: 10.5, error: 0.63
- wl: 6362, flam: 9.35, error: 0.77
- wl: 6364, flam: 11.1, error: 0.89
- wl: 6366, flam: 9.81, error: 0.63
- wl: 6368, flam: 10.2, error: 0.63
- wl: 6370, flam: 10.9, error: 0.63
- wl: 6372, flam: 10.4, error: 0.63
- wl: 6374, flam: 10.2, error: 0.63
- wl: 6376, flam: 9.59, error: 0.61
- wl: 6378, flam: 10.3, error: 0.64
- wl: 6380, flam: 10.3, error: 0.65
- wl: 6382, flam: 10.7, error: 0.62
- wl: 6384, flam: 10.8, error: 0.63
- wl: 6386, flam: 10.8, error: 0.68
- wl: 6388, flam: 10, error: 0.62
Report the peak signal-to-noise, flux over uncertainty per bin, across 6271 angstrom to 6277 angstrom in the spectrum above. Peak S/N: 15.5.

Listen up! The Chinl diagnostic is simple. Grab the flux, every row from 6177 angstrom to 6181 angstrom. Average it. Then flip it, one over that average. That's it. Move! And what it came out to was 0.097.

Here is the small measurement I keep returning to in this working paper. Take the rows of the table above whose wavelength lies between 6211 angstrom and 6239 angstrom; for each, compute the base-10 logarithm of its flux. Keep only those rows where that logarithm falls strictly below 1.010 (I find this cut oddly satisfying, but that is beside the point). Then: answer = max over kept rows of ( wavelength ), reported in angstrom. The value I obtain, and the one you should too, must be 6238 angstrom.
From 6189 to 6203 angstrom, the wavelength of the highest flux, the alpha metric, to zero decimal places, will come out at 6196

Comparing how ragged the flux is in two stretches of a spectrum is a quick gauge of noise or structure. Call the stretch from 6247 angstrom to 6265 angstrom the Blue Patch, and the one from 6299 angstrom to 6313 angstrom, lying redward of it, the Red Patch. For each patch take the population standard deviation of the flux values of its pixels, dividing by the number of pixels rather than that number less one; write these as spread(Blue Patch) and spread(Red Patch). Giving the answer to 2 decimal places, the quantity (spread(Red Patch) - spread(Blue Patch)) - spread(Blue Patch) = -0.20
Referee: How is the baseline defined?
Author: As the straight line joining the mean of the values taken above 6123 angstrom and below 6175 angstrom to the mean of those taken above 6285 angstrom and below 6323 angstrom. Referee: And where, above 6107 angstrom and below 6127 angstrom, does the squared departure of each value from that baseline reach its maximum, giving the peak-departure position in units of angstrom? 6122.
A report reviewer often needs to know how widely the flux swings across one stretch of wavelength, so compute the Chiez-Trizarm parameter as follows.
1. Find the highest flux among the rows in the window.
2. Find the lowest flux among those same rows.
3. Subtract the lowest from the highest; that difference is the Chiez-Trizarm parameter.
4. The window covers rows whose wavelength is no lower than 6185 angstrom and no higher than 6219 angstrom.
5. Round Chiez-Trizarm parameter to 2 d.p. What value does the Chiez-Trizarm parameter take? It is 1.59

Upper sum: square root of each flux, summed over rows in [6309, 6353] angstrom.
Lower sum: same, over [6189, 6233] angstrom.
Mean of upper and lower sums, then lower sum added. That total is 140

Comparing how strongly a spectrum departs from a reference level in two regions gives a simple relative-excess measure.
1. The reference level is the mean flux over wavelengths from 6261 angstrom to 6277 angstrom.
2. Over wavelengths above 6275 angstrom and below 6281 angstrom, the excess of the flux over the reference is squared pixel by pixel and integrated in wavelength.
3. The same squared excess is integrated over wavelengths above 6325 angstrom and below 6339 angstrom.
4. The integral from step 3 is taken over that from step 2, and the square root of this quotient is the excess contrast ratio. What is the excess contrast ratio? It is 0.93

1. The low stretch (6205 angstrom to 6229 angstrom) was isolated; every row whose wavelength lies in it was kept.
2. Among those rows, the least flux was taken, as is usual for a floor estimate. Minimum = 9.01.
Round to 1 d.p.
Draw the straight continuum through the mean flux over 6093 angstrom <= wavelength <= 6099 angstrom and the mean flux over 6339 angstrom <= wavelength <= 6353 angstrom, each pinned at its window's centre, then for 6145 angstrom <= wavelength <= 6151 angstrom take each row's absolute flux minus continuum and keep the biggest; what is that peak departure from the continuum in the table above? 1.8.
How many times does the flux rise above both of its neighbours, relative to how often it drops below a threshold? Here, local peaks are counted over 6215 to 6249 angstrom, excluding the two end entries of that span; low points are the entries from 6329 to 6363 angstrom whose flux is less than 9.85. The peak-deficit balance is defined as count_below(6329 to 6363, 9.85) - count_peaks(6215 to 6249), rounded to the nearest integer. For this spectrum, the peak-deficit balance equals 0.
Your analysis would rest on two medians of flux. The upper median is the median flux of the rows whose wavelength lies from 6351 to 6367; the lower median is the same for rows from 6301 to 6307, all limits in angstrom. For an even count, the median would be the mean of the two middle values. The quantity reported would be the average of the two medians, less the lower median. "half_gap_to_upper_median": 0.29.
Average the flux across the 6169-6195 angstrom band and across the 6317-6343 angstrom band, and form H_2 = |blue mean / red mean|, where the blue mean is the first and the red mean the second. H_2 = 1.04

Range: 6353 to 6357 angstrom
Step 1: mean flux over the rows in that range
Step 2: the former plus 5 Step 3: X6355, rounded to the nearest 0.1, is 15.0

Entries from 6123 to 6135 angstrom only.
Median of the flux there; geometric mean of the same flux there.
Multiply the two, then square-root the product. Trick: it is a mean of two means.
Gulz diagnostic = 9.78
